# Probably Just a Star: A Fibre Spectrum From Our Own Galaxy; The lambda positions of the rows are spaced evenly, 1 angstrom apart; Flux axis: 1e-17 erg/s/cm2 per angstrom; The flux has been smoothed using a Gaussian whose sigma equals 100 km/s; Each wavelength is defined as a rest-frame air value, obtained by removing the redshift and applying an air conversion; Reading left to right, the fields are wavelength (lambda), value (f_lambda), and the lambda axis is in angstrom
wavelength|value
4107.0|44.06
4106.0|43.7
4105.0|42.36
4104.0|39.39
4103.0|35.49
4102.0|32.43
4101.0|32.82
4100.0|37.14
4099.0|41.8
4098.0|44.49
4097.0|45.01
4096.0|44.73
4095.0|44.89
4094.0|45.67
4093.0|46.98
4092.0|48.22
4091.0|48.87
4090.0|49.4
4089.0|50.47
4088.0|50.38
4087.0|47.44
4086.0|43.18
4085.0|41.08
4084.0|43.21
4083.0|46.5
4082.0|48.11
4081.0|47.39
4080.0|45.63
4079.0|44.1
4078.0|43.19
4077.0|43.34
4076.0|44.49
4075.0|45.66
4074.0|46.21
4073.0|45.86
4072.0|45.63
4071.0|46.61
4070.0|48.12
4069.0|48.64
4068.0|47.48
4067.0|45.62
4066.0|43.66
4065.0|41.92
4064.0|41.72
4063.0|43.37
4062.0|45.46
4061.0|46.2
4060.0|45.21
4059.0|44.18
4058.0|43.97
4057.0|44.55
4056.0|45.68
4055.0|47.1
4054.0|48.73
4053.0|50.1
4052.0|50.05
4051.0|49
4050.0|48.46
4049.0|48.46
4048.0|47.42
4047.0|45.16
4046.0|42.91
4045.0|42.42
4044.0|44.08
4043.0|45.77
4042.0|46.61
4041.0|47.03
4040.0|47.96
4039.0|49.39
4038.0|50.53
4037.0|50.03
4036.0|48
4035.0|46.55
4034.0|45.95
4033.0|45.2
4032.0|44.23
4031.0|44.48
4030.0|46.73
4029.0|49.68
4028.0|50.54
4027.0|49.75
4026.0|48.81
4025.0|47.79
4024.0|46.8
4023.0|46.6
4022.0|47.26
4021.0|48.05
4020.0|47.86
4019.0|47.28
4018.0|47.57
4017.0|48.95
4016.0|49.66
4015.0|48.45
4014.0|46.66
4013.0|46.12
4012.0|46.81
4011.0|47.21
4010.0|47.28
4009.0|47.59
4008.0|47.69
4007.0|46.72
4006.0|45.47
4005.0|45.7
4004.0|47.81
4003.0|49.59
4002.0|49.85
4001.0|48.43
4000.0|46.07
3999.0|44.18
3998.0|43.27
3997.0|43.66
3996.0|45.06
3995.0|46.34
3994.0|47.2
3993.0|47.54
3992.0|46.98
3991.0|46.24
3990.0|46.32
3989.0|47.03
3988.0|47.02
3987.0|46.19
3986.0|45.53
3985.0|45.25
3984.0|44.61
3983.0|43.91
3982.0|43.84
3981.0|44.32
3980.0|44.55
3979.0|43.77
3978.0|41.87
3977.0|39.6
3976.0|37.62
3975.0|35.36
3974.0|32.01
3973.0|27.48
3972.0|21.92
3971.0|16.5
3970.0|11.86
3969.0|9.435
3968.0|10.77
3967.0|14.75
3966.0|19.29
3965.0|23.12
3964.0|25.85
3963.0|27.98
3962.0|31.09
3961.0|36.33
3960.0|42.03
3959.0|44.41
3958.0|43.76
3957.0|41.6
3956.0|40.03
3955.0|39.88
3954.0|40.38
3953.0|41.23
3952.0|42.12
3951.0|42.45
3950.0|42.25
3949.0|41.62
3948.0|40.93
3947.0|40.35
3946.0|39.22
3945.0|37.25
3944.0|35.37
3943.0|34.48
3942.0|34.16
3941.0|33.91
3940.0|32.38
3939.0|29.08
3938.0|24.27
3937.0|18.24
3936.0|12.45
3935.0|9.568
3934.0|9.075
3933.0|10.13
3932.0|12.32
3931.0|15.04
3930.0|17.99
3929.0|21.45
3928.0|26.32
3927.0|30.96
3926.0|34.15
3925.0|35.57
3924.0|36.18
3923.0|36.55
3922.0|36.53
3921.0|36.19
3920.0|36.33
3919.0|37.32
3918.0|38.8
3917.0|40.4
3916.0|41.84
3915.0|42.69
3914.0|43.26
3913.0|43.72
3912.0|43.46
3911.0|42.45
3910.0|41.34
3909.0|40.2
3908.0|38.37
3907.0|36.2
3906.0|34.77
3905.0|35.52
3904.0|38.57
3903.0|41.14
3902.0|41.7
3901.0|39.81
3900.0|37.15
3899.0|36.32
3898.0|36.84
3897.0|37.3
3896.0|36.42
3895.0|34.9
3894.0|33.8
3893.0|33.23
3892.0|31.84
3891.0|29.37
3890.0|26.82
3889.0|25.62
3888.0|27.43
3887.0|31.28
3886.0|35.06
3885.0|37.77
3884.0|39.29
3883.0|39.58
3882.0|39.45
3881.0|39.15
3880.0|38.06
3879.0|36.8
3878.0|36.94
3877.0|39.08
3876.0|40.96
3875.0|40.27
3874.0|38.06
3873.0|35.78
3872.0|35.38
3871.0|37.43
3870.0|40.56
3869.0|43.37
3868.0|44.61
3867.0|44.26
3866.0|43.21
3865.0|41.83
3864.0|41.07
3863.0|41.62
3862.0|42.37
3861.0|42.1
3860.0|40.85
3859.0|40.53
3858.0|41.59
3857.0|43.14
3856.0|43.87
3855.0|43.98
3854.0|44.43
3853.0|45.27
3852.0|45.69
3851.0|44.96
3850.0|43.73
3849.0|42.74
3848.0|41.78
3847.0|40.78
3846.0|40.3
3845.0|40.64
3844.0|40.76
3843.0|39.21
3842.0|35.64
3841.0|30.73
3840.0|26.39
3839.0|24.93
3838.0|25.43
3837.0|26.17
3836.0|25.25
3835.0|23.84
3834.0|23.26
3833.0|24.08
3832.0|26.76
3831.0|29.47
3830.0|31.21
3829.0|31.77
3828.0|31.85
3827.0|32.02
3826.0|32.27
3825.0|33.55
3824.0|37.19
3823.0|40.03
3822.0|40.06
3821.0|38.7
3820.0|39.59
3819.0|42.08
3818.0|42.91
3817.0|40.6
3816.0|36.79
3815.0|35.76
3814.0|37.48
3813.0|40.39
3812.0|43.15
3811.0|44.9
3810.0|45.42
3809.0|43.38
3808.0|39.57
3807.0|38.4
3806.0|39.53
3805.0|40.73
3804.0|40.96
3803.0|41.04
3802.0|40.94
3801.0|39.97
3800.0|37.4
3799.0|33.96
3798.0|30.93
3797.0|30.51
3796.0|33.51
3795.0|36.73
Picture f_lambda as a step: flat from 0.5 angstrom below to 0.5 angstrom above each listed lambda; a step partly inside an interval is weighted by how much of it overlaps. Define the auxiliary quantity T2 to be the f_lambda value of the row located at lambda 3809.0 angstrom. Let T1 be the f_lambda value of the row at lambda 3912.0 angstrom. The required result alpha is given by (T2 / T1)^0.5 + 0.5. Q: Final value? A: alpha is 1.50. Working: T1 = 43.46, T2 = 43.38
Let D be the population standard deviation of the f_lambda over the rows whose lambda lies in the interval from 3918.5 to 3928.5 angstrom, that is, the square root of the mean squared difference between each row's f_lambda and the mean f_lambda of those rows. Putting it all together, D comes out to 3.3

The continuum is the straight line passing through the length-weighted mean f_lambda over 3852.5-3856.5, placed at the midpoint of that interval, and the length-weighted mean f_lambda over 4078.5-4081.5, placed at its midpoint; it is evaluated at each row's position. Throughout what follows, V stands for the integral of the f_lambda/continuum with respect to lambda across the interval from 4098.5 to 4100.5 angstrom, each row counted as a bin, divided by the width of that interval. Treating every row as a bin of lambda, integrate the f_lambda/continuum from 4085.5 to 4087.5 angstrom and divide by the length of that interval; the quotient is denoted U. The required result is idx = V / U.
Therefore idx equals 0.9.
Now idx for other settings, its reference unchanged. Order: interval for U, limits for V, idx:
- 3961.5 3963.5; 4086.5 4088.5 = 1.6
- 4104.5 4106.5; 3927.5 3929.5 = 0.6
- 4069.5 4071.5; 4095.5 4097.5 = 0.9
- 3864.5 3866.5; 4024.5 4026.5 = 1.1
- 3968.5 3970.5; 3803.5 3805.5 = 3.9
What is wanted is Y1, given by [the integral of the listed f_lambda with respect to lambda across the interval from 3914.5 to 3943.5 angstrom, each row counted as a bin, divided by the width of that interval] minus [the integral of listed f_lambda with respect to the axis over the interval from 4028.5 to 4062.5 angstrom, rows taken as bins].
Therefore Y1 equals -1559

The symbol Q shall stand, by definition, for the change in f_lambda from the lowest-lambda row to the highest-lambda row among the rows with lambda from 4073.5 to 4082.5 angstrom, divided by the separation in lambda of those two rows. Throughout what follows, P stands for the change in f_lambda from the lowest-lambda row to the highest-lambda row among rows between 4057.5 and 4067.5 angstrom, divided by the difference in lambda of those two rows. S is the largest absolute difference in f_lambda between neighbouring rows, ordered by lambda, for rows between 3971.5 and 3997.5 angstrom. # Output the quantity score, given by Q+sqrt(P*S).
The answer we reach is 1.2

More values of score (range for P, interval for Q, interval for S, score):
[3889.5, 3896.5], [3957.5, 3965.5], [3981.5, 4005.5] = -1.0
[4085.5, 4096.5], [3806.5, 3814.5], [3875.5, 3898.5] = 0.6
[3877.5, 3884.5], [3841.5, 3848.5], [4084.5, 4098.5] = 2.3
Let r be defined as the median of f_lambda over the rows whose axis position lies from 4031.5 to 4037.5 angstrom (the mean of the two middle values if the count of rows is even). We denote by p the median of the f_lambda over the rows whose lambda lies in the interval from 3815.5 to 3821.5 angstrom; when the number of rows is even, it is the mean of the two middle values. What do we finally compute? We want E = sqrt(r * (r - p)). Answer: 17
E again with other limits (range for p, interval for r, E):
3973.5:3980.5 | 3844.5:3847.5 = 7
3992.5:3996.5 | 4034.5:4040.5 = 10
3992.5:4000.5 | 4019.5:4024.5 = 9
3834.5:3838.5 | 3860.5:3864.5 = 26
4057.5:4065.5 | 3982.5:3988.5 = 8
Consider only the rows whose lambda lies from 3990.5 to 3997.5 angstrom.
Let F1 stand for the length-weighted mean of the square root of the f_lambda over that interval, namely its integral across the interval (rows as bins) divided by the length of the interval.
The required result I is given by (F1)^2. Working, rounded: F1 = 6.79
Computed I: 46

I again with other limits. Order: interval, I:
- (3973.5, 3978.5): 37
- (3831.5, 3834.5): 25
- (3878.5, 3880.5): 37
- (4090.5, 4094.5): 47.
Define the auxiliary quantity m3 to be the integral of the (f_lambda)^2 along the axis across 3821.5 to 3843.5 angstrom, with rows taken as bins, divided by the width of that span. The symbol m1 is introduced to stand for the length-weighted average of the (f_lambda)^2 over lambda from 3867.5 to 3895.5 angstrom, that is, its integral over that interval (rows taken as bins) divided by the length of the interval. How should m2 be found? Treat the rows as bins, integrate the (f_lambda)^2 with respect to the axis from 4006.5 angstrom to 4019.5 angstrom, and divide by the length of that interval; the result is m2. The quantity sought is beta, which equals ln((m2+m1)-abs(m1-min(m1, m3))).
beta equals 8.08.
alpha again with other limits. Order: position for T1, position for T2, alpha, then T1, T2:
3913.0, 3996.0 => 1.52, 43.72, 45.06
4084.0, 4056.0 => 1.53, 43.21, 45.68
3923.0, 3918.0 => 1.53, 36.55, 38.8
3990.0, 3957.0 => 1.45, 46.32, 41.6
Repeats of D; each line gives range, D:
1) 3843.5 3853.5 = 2.0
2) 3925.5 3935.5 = 8.7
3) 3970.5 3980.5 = 9.0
